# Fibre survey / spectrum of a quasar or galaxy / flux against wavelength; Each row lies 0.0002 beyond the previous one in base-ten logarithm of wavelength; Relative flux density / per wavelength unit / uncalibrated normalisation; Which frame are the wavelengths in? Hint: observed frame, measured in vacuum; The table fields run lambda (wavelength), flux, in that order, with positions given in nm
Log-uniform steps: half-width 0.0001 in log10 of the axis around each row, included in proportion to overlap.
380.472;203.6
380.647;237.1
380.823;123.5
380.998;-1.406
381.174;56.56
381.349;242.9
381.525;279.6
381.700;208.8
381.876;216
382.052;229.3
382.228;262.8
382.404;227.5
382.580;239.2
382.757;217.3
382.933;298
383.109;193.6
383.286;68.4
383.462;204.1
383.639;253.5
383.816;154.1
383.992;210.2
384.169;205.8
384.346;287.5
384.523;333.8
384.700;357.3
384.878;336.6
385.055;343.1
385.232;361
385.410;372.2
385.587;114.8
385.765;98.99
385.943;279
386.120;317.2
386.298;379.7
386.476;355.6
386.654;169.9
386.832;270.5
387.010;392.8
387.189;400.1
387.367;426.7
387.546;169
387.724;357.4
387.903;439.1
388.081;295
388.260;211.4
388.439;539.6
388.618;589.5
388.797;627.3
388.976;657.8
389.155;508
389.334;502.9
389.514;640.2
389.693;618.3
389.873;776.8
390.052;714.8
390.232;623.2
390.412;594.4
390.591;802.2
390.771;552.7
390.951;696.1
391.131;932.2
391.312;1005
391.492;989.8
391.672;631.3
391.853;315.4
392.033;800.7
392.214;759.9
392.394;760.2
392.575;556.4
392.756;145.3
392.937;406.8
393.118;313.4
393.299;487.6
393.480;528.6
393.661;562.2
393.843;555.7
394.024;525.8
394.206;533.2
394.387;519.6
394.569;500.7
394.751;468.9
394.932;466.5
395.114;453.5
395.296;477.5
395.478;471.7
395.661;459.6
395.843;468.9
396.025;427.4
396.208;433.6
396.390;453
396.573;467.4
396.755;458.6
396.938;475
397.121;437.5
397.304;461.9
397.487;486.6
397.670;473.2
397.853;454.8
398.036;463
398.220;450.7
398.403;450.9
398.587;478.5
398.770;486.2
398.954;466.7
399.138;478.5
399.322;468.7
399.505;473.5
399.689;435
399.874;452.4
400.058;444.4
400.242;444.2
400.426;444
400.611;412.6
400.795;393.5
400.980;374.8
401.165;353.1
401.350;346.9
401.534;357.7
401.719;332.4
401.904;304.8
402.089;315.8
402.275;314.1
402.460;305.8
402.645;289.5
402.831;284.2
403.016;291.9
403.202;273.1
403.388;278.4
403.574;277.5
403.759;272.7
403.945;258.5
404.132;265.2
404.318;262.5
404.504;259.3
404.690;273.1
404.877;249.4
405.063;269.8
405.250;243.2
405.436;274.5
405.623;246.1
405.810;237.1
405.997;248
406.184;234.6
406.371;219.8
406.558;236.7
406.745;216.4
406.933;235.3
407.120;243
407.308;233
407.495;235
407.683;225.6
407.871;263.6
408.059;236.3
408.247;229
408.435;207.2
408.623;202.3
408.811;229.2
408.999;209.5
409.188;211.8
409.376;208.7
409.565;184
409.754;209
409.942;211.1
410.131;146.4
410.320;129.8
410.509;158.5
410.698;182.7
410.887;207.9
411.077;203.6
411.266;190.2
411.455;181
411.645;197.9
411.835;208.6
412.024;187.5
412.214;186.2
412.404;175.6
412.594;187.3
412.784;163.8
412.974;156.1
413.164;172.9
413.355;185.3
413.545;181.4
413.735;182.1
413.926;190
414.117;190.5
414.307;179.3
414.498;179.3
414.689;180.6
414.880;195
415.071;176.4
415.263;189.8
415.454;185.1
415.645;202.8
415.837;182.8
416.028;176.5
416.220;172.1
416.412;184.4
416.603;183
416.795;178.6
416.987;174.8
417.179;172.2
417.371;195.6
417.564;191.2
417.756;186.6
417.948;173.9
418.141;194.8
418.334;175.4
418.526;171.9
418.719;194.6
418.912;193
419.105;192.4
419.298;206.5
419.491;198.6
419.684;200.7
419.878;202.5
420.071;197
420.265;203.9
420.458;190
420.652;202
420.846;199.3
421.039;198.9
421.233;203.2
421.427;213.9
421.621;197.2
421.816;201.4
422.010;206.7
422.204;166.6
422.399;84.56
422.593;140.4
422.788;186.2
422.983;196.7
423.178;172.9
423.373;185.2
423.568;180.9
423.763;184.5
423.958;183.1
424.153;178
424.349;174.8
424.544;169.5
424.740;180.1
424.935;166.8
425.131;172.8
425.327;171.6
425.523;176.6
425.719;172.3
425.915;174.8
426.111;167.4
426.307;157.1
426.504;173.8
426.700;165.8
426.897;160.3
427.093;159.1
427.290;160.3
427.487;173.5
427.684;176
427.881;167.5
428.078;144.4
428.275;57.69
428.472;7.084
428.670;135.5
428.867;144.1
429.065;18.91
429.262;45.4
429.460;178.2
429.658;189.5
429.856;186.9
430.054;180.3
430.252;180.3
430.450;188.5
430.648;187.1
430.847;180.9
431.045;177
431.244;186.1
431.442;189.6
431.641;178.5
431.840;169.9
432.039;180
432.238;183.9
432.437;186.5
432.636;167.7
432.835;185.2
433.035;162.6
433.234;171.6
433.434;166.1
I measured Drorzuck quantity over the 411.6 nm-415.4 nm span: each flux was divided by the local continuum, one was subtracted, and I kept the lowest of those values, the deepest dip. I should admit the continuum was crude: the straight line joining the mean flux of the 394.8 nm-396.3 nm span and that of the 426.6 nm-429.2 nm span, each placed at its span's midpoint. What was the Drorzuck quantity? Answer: -0.44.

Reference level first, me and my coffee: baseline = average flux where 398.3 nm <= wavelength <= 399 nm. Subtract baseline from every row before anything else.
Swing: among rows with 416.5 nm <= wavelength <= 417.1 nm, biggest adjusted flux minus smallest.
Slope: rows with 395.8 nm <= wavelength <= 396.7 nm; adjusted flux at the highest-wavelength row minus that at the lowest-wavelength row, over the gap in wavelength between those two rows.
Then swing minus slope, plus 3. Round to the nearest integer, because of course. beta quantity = 13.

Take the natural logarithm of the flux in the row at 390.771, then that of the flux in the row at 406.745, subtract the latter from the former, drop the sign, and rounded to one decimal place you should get 0.9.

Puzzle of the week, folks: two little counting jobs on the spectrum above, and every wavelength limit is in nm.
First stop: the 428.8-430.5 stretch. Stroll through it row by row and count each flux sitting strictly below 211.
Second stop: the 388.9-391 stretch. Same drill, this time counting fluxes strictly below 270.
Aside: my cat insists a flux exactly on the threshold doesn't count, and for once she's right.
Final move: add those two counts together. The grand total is 9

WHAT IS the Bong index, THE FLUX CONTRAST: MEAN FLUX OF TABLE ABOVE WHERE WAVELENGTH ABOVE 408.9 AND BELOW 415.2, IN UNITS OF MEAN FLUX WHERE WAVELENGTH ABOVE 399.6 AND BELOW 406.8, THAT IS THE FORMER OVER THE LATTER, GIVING 0.60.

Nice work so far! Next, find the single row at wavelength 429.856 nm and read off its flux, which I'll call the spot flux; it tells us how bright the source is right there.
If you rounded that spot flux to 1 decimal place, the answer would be 186.9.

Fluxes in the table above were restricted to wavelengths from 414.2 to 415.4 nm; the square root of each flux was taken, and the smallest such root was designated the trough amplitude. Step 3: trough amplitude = 13.3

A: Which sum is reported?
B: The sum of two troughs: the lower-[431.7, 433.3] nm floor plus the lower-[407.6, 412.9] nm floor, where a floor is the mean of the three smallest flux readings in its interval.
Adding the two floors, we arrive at 312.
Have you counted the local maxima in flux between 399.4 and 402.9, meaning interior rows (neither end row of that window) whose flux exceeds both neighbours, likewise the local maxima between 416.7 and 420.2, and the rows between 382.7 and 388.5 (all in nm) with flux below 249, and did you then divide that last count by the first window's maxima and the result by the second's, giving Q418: 0.80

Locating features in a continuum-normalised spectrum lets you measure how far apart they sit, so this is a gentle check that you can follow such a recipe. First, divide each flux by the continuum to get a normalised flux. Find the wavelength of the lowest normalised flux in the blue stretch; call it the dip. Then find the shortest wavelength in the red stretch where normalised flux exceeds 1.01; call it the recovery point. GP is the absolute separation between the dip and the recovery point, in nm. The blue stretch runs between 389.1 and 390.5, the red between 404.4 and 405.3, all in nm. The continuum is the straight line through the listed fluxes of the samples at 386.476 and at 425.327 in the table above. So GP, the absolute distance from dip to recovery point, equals 15.36 nm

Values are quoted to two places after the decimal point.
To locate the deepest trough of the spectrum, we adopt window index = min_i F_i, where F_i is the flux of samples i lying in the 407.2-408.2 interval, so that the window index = 225.60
